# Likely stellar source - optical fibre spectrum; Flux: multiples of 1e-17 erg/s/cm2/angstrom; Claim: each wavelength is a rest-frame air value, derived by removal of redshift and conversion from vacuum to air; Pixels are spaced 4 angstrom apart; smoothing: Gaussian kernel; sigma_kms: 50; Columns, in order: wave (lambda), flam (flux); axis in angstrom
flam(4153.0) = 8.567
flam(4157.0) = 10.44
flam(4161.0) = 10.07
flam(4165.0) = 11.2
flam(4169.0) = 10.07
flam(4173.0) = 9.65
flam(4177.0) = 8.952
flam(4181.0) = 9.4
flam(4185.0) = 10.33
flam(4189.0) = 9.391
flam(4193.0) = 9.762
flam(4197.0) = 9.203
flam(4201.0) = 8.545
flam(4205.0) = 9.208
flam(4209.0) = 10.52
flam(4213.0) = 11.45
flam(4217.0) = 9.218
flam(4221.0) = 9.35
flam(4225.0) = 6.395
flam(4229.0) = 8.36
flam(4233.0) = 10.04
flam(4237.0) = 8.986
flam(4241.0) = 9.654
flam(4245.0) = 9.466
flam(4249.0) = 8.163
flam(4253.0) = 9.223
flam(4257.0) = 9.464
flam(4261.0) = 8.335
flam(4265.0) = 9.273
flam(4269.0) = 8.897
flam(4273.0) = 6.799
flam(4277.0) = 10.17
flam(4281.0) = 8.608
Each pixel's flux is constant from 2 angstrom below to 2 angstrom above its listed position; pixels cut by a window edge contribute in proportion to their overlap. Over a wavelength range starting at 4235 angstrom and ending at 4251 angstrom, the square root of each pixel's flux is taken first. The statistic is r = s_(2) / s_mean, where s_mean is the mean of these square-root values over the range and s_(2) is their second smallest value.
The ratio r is 0.996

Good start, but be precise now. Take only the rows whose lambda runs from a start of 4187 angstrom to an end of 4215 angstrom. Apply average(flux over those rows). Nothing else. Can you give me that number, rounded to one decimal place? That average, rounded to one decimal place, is 9.7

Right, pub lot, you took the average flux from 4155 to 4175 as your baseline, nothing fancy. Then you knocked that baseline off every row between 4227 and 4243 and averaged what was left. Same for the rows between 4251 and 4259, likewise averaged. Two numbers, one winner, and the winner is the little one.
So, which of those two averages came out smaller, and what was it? -1.03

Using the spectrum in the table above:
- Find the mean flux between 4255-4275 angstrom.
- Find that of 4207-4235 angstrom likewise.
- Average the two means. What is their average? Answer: 8.9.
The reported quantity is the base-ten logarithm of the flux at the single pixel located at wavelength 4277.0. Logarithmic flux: 1.01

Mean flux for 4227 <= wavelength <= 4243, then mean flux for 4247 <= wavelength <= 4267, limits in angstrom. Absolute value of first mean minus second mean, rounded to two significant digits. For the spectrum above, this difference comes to 0.37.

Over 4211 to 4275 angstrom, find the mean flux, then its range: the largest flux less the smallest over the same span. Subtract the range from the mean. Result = 3.89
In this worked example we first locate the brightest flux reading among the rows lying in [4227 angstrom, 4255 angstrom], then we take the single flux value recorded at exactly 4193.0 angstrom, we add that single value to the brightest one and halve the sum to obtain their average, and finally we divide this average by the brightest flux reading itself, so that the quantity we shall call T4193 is 0.99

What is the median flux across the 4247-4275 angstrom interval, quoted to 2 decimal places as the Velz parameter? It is 8.90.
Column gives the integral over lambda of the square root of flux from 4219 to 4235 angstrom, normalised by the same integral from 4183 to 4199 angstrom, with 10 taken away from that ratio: -9.06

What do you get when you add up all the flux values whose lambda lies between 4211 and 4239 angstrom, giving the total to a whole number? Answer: 64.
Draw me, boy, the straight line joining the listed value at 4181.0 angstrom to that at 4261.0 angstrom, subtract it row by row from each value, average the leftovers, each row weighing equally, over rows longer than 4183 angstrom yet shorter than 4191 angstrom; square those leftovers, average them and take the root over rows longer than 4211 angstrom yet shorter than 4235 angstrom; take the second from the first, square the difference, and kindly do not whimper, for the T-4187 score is 1.0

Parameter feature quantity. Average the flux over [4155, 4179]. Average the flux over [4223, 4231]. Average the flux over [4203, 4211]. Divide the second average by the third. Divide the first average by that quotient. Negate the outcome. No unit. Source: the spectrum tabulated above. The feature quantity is -13.5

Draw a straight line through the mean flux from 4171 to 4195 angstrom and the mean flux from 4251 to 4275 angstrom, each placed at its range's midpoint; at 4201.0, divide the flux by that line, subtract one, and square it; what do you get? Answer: 0.008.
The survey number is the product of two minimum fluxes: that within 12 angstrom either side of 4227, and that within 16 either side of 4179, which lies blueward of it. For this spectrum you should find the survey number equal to 57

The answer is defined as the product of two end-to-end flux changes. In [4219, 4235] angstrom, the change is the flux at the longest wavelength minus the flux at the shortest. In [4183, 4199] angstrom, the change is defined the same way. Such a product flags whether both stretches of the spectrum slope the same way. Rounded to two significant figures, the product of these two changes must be -0.78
